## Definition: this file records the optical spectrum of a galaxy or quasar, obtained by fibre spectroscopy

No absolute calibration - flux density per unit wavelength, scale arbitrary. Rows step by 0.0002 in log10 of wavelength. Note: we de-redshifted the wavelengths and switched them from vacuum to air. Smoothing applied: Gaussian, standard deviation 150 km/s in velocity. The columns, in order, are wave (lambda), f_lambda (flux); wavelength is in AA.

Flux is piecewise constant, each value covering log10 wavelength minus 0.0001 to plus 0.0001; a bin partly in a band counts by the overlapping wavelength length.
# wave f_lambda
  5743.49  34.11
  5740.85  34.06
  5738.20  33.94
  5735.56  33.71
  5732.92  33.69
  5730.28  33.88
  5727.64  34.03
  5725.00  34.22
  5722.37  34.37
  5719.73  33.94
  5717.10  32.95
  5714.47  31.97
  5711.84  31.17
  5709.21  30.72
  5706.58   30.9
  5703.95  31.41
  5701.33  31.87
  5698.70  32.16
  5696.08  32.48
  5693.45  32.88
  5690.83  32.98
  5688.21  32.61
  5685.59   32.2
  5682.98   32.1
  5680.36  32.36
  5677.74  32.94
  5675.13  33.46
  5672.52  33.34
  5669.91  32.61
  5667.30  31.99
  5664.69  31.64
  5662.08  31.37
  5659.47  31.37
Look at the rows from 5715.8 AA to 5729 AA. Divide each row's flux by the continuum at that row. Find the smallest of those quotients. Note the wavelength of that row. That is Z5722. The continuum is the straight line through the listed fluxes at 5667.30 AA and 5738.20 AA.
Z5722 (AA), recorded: 5717.10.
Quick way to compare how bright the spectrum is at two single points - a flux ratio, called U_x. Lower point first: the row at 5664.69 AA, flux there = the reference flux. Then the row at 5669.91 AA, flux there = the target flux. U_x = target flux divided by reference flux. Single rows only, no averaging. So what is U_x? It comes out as 1.03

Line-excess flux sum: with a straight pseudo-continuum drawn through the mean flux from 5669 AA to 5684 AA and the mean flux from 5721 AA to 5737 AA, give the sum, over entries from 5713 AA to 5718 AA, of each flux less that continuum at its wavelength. -2.5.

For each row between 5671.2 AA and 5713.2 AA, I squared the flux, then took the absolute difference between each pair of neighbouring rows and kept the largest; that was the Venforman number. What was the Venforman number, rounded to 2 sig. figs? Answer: 38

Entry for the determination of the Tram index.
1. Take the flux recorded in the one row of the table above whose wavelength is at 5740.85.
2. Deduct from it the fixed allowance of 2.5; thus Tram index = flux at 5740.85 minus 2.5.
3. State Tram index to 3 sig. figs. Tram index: 31.6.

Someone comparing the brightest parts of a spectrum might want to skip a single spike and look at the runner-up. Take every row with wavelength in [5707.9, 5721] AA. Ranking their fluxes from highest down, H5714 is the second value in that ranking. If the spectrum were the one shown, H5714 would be 32.95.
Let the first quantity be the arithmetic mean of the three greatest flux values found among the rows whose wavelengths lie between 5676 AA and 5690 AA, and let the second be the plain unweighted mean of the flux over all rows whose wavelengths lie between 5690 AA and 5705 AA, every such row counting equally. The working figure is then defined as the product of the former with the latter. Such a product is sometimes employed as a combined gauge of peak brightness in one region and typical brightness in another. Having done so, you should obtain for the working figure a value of 1054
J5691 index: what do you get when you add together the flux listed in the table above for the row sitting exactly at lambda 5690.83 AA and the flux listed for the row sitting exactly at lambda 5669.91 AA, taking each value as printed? 65.6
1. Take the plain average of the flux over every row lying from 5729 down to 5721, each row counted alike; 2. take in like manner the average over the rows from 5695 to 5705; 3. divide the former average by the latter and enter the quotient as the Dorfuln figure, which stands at 1.07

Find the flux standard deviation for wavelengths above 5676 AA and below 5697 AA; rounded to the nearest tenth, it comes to 0.3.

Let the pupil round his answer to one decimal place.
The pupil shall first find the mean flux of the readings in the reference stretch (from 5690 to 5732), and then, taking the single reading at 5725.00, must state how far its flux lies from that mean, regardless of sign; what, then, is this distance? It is 1.6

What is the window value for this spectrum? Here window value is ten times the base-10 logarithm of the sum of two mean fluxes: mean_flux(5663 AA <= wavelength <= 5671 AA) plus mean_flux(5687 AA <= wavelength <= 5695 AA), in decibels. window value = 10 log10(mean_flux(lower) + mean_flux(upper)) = 18.1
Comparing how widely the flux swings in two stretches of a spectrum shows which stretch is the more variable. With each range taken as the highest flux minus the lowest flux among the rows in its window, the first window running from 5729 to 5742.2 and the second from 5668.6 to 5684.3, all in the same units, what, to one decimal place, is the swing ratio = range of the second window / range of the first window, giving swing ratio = 3.7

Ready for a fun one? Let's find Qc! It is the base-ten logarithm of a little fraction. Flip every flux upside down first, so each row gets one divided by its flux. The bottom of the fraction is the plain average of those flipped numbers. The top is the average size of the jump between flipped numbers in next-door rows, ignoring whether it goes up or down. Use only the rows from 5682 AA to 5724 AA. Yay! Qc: -1.85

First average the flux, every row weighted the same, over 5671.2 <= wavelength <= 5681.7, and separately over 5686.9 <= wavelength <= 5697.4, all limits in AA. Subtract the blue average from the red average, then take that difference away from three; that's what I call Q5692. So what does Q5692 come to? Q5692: 3.3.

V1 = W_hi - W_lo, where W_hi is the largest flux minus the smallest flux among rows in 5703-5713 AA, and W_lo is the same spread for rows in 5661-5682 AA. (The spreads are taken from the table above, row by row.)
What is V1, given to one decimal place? -1.4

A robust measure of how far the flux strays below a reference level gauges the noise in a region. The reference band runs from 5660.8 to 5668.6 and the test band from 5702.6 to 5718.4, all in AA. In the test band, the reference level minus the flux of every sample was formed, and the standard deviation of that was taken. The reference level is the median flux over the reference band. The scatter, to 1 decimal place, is 0.8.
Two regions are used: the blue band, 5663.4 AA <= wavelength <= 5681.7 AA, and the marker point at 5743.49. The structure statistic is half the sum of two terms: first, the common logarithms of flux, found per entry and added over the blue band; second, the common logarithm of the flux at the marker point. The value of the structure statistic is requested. 6.06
